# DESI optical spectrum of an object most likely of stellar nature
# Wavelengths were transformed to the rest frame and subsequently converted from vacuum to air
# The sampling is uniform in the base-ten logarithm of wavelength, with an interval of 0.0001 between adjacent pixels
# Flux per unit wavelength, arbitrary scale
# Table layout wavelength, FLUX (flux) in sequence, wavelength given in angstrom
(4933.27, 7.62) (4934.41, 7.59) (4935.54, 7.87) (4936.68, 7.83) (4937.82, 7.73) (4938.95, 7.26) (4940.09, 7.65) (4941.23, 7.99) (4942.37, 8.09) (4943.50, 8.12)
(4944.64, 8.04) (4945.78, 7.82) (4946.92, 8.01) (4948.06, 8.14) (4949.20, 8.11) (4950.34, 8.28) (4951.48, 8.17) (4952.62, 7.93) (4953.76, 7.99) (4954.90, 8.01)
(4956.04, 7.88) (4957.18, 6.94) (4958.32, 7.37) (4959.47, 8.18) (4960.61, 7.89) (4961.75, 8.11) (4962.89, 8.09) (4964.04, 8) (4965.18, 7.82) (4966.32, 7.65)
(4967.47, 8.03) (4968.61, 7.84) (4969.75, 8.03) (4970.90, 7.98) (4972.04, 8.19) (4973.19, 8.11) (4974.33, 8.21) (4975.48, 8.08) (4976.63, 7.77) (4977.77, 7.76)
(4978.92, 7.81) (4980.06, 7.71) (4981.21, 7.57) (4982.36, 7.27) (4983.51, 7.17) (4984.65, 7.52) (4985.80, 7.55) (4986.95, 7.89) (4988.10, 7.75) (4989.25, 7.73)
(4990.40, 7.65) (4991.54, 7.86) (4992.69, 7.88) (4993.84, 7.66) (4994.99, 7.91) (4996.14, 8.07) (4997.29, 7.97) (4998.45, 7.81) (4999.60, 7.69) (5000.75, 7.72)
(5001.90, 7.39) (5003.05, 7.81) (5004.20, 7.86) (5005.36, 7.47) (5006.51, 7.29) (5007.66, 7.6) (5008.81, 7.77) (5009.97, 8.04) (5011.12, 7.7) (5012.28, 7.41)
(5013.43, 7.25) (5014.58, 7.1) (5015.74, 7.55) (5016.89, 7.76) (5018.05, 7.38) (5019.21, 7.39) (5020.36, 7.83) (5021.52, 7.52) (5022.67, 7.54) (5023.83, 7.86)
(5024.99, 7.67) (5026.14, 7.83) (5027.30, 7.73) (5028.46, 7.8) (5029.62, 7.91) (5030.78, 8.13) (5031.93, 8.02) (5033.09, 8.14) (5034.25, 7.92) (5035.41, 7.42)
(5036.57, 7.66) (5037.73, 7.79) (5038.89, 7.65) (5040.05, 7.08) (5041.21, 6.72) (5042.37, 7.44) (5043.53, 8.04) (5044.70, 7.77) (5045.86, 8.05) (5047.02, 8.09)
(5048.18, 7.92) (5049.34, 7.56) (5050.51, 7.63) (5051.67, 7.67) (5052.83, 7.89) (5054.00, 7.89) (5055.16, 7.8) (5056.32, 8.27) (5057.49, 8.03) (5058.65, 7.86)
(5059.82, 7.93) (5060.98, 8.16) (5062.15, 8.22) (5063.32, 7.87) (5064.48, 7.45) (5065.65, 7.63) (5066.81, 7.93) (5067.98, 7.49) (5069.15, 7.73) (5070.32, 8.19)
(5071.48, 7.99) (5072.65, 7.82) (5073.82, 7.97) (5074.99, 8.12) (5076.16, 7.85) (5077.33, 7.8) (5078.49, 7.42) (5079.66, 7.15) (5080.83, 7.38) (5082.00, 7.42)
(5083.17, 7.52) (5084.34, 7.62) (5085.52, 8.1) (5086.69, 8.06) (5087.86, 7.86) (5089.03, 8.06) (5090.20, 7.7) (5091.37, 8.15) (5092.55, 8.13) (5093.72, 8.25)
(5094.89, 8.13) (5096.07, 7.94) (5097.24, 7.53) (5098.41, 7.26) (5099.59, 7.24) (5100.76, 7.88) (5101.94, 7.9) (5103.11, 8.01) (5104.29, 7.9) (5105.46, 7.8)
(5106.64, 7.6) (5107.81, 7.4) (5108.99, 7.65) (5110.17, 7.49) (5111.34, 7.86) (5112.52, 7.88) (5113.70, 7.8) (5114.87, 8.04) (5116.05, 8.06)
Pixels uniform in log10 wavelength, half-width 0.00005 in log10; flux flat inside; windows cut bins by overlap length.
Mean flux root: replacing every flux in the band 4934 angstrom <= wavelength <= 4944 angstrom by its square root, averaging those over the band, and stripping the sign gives 2.79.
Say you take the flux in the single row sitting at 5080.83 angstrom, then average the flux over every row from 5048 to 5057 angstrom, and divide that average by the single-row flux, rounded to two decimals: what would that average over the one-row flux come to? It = 1.06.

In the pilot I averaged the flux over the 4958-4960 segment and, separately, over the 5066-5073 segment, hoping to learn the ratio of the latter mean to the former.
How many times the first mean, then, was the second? 1.01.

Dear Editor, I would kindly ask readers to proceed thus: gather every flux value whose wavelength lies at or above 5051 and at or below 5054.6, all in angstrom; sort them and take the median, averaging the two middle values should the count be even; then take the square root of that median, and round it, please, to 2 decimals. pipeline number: 2.81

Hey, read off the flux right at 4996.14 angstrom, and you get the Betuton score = 8.07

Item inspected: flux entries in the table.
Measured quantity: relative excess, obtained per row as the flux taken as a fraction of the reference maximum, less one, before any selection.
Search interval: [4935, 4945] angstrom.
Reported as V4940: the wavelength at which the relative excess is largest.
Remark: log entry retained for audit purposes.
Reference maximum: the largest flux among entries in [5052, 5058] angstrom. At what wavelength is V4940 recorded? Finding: 4943.50 angstrom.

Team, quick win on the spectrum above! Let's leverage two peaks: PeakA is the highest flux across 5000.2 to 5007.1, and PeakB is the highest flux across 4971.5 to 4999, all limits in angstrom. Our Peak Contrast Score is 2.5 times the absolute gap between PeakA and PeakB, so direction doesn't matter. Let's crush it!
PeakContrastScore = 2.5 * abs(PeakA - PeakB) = 0.9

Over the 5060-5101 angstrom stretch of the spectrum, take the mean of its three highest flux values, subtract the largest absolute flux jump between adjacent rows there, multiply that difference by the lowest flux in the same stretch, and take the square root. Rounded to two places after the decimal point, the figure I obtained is 7.36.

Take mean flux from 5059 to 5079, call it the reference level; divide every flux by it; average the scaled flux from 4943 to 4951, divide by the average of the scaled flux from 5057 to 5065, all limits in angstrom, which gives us 1.02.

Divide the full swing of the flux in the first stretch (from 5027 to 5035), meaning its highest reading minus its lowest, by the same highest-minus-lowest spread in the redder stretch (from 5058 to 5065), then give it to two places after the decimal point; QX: 0.53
